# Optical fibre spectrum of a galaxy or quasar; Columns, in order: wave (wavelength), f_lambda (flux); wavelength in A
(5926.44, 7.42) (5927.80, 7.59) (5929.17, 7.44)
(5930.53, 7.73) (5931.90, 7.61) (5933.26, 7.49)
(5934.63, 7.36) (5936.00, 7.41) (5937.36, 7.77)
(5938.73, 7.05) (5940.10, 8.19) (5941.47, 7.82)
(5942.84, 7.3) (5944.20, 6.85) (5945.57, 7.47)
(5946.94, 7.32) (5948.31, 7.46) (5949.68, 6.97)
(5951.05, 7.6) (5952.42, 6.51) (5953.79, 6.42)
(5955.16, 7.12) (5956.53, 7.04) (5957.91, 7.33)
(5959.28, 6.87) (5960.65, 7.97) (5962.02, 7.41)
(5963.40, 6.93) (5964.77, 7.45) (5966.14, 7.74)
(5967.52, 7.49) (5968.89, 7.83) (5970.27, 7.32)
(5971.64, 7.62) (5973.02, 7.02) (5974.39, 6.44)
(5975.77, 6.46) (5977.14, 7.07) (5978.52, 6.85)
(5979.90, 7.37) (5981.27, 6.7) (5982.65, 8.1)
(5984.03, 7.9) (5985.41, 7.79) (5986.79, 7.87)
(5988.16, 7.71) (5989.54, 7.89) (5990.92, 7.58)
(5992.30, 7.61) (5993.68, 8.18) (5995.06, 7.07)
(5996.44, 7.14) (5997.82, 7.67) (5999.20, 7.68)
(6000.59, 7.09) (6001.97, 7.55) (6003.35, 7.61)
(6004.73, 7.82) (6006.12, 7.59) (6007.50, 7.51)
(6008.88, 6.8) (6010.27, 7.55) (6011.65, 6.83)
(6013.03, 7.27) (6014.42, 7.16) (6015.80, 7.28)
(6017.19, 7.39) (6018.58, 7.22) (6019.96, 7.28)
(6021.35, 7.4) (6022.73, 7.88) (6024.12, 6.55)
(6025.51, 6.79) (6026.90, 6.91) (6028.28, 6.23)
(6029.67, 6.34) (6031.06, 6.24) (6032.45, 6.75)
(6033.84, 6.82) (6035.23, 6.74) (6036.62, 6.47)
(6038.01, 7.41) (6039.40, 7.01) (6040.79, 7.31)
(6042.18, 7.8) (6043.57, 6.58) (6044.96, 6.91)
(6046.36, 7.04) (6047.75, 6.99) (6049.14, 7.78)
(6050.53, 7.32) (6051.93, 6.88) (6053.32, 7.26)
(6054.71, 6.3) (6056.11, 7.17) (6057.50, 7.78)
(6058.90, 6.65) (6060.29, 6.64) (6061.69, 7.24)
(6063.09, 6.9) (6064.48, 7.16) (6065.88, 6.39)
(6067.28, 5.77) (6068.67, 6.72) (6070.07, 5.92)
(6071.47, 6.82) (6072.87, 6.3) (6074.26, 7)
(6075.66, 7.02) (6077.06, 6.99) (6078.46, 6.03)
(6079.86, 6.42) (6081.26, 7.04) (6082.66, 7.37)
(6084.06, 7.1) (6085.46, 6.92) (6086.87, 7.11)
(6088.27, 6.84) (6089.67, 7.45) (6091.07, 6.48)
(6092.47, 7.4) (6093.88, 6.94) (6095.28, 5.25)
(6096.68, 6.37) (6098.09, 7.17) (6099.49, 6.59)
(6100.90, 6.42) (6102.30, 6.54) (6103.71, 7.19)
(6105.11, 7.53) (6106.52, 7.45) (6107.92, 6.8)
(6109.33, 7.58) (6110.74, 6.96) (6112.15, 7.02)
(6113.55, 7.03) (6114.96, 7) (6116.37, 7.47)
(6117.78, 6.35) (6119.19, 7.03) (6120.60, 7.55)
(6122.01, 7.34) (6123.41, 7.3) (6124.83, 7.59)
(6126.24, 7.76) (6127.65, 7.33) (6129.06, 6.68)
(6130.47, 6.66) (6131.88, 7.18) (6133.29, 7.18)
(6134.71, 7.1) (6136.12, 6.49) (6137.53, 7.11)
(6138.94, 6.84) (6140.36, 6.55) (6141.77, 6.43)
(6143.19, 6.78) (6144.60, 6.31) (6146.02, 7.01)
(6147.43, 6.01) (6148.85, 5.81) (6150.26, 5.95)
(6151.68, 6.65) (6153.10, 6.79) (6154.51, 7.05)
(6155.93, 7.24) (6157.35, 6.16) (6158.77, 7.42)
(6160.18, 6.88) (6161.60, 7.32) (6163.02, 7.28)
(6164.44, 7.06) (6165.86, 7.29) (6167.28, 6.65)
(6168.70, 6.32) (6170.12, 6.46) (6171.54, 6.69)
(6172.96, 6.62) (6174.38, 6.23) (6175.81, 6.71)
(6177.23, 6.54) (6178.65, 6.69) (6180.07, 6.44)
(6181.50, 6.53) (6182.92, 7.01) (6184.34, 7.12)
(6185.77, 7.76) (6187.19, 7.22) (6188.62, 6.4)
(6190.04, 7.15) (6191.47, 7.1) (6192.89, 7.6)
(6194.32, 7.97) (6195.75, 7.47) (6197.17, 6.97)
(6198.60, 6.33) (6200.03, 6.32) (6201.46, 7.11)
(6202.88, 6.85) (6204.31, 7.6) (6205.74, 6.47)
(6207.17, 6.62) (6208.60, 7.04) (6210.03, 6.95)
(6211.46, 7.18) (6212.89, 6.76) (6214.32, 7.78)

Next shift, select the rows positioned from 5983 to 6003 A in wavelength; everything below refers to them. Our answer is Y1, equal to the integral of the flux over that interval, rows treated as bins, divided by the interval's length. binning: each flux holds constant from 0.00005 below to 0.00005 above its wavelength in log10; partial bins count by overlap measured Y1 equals 7.6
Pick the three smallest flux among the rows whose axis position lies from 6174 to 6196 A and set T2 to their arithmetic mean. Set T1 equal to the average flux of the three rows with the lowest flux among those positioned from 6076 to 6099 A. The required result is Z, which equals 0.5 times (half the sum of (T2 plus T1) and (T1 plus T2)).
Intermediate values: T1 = 5.88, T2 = 6.36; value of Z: 6.12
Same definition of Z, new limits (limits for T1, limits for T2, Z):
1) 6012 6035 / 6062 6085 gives 6.09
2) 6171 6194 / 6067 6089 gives 6.13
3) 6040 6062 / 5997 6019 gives 6.71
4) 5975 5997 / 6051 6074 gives 6.33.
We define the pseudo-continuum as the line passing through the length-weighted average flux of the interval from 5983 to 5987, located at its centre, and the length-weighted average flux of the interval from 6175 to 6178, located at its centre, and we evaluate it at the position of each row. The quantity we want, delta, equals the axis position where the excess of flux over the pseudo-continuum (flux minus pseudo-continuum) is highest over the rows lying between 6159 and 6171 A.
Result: 6161.60 A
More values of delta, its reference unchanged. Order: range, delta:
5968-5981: 5968.89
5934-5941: 5940.10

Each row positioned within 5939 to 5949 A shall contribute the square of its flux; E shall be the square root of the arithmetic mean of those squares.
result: 7.5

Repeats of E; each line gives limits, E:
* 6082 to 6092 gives 7.0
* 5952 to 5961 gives 7.1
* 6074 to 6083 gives 6.9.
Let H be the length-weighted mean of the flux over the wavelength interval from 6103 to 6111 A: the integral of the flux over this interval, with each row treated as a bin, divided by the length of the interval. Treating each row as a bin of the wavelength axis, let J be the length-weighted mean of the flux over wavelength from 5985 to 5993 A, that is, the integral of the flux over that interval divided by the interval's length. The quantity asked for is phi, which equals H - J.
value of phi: -0.5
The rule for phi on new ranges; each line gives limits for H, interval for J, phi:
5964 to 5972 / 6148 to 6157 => 1.0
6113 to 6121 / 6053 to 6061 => 0.1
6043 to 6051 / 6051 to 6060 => 0.1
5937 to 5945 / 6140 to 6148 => 1.0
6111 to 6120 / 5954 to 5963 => -0.2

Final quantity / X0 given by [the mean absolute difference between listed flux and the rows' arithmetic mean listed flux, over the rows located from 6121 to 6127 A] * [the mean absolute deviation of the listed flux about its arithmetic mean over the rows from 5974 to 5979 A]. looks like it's 0.05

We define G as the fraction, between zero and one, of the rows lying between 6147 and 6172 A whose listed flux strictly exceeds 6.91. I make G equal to 0.39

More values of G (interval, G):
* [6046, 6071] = 0.50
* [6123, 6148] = 0.50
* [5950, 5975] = 0.78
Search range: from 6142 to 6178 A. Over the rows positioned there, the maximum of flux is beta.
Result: 7.42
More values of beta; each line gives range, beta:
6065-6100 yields 7.45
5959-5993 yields 8.1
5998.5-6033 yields 7.88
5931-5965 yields 8.19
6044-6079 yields 7.78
